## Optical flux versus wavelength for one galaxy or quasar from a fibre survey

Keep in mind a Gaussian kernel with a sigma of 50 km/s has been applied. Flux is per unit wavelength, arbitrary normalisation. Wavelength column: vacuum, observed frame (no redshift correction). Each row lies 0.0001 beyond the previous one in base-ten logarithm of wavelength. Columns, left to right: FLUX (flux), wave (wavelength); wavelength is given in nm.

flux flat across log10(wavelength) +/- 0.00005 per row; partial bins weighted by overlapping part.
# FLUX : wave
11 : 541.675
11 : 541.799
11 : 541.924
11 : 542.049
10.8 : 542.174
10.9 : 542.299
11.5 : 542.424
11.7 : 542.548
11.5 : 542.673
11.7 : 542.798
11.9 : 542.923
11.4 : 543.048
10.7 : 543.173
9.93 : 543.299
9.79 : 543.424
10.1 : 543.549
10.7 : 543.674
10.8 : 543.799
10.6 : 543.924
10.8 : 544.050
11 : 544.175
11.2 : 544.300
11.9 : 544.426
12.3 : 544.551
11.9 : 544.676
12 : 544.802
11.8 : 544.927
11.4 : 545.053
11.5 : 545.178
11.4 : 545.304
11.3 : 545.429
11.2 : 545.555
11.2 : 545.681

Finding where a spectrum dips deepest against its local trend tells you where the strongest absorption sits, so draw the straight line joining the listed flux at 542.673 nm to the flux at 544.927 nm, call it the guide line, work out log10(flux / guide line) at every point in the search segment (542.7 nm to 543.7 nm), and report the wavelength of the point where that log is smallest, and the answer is 543.424 nm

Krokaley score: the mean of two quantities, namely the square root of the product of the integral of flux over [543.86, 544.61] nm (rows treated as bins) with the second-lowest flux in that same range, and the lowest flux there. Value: 10.1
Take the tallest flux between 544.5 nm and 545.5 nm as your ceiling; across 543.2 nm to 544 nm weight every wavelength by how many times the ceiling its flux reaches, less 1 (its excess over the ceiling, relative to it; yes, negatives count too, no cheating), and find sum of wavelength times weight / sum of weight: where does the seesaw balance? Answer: 543.57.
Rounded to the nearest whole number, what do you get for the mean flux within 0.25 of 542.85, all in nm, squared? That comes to 135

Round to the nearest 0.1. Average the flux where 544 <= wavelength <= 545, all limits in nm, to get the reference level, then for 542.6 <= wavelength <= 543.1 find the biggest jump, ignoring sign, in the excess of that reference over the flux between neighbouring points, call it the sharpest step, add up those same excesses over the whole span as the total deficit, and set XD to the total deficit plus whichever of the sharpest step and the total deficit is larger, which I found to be 0.5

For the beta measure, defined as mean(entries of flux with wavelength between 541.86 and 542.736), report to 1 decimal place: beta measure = 11.2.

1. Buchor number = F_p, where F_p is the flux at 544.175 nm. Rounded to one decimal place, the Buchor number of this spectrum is 11.0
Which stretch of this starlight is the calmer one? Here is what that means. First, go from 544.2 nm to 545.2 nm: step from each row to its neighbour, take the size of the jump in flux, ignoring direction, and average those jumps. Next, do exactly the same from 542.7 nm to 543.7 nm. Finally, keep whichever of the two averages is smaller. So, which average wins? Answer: 0.33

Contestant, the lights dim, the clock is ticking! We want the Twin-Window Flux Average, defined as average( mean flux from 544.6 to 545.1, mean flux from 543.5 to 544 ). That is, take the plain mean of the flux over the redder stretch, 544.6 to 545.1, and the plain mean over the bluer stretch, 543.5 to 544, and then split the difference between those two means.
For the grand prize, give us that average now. 11.2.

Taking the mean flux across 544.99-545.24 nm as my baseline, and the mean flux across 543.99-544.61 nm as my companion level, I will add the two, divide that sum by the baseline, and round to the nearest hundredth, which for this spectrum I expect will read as 2.00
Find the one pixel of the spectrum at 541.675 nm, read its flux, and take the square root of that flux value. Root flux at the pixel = 3.32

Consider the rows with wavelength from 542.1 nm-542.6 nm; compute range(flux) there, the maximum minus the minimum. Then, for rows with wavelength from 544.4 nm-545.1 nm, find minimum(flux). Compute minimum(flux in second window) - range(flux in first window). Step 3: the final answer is 10.5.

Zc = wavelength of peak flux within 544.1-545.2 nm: 544.551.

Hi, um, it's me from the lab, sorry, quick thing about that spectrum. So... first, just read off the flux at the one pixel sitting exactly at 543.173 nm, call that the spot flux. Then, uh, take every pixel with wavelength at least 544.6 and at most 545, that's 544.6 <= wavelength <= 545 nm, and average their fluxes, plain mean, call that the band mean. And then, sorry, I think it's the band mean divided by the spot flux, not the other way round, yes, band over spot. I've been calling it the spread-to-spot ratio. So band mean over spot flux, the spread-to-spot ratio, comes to 1.11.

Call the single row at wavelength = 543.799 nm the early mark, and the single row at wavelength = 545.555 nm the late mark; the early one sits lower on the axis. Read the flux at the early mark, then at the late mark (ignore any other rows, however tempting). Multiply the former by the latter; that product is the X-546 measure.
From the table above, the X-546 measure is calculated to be 121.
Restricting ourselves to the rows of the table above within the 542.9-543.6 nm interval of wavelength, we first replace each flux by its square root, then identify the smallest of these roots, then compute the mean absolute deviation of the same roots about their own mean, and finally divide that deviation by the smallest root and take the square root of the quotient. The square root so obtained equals 0.18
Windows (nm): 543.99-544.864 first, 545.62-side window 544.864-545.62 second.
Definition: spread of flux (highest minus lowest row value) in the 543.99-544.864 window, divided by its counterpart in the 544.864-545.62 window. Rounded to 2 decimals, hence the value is 2.50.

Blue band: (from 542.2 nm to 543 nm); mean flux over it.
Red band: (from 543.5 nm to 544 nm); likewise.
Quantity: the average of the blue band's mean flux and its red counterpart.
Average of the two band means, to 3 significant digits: 11.0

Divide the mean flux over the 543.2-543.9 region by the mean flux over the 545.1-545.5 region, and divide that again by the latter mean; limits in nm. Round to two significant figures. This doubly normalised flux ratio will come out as 0.079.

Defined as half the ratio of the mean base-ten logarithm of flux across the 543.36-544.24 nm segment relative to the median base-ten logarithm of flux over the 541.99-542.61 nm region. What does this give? 0.491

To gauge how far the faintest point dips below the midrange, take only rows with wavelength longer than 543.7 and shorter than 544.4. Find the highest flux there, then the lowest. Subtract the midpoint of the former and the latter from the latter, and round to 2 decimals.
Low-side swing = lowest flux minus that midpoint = -0.30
